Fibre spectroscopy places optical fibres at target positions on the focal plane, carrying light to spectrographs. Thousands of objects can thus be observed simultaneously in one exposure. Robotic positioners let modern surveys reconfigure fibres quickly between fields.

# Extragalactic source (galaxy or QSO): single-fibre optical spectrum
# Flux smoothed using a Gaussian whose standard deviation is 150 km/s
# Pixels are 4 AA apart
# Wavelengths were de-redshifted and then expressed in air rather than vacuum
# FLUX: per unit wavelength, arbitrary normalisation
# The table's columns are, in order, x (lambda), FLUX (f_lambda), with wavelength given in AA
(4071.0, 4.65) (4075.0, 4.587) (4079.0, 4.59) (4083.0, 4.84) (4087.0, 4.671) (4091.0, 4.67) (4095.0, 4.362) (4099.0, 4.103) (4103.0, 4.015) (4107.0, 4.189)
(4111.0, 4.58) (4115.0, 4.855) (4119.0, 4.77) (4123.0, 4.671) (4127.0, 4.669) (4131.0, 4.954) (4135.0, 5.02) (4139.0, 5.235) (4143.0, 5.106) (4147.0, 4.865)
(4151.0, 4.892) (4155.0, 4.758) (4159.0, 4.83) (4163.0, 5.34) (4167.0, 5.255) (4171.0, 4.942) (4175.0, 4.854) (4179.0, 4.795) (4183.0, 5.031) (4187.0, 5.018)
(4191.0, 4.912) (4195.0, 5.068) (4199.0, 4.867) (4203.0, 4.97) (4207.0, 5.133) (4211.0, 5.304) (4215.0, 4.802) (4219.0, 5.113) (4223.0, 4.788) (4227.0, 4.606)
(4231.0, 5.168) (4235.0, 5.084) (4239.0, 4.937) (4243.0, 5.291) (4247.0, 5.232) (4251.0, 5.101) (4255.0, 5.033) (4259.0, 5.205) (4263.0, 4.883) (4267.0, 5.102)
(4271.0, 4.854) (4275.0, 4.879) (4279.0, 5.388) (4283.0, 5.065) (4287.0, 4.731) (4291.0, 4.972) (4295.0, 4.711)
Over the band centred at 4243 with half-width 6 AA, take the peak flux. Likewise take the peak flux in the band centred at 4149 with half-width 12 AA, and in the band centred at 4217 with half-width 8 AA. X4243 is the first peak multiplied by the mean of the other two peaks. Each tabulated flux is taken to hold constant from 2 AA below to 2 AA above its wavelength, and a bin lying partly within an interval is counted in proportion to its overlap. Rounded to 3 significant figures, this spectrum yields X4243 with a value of 27.9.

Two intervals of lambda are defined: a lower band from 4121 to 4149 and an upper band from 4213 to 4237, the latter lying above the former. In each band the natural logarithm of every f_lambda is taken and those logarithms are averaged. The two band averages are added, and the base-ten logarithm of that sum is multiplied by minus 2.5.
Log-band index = -1.26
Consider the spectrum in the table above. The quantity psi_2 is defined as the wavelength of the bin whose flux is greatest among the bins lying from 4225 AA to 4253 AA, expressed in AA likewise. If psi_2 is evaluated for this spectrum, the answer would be 4243.0 AA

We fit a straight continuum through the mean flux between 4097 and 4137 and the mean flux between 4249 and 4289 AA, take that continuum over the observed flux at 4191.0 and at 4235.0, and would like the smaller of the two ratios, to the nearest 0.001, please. 0.969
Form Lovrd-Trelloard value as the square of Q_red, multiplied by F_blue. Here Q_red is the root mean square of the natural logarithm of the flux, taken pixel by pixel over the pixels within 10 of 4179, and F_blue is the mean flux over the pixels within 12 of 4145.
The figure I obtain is 12.7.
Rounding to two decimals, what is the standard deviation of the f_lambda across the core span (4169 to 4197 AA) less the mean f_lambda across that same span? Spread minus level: -4.85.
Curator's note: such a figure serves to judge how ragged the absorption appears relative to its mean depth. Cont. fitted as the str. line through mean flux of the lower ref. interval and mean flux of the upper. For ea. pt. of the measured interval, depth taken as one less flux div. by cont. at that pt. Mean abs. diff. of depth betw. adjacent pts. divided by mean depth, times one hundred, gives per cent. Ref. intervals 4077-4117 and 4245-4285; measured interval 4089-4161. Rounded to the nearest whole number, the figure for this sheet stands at -155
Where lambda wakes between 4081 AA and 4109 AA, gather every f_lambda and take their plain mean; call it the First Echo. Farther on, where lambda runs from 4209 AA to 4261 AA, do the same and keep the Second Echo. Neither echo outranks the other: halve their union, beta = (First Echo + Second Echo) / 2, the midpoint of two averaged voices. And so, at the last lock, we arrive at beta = 4.73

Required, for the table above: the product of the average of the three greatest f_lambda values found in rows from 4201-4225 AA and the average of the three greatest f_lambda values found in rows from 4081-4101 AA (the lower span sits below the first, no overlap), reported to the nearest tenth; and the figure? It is 24.5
